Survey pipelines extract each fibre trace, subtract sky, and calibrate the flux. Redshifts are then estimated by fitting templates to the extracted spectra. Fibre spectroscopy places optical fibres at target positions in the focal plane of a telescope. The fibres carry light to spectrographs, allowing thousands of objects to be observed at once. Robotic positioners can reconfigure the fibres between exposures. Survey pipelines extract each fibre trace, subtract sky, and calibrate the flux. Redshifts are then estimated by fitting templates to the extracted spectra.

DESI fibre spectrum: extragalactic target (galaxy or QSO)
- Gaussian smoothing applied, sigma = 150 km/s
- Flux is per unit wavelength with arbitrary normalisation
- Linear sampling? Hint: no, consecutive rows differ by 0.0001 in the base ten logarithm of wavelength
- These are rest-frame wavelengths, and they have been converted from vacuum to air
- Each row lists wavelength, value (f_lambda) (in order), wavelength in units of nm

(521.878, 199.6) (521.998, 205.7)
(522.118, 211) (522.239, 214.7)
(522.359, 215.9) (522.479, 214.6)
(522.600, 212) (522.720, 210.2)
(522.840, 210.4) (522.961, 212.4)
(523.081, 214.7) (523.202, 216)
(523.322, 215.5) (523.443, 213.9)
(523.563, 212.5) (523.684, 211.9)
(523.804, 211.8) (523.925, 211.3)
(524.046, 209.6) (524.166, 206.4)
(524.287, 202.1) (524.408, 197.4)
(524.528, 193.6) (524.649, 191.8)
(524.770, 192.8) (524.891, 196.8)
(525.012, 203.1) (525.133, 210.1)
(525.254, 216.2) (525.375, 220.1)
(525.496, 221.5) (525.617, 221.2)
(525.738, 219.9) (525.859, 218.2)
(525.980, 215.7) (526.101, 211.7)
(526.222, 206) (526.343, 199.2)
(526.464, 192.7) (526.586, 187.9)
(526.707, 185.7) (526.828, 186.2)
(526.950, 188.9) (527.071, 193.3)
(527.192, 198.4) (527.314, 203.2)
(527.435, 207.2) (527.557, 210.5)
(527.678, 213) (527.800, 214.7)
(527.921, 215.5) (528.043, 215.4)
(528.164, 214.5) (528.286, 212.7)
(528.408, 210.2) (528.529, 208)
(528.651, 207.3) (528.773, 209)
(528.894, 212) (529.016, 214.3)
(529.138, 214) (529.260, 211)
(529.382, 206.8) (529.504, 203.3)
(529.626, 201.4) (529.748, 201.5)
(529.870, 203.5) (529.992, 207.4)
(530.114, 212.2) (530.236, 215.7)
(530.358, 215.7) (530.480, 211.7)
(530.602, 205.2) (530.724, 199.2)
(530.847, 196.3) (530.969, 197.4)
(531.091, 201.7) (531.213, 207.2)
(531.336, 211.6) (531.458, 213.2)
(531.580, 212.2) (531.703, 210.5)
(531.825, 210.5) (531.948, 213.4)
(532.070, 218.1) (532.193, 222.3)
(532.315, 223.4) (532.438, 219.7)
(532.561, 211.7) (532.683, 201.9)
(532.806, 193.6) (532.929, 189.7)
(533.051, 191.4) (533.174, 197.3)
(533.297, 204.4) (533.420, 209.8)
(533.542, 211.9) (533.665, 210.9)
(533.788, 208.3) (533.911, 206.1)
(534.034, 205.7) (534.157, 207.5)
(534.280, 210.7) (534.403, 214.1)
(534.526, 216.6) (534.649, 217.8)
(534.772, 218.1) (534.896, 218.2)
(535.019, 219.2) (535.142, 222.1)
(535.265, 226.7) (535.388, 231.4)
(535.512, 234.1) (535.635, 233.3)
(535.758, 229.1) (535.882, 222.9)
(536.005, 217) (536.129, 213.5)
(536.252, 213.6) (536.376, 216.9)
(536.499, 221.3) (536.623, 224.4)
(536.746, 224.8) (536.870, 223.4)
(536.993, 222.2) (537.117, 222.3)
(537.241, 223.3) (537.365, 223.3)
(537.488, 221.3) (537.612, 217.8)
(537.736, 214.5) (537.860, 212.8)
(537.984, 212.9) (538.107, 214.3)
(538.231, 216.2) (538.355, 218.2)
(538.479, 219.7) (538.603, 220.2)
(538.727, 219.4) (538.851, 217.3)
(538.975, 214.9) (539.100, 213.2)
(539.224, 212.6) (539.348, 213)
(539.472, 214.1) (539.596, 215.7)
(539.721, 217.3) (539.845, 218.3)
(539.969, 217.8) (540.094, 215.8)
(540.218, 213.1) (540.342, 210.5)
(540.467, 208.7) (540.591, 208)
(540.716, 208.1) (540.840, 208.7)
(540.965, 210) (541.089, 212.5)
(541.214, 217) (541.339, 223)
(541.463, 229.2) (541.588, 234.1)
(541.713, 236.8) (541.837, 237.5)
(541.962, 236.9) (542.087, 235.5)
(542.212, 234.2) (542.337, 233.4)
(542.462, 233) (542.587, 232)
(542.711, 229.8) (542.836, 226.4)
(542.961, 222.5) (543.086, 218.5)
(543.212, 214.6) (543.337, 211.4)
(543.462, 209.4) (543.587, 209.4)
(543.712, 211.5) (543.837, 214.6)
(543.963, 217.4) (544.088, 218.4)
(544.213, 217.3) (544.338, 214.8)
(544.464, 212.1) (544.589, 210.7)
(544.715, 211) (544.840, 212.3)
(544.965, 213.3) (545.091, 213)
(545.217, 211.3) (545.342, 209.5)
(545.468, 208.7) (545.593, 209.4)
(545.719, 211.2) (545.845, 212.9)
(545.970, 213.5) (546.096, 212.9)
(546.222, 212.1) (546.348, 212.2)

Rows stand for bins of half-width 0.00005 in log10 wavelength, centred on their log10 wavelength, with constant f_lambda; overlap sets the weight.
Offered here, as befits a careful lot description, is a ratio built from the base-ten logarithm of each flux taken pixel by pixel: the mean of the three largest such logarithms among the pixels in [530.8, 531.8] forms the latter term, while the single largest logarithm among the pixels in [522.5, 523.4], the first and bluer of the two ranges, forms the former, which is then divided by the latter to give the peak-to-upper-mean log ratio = 1.00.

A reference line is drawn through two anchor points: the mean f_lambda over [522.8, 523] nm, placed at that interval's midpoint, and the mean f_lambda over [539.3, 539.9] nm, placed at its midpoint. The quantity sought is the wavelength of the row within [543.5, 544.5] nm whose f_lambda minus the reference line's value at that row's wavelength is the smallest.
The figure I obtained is 543.587 nm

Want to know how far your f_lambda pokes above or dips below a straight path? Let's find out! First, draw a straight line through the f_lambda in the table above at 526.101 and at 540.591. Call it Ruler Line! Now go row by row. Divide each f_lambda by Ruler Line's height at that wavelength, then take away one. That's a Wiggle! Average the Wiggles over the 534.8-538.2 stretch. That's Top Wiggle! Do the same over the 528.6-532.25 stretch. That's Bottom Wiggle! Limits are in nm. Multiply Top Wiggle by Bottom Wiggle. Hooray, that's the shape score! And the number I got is -0.0005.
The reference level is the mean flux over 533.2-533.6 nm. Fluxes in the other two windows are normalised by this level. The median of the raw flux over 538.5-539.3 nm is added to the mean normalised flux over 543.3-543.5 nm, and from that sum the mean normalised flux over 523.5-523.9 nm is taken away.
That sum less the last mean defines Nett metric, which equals 216.1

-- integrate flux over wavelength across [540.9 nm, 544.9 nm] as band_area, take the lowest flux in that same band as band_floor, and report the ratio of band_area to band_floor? 4.2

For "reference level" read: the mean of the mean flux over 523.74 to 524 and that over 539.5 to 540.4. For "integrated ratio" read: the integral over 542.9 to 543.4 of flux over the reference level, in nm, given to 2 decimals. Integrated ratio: 0.51 nm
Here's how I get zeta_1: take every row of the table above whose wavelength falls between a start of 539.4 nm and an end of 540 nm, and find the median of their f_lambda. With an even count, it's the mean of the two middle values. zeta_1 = 217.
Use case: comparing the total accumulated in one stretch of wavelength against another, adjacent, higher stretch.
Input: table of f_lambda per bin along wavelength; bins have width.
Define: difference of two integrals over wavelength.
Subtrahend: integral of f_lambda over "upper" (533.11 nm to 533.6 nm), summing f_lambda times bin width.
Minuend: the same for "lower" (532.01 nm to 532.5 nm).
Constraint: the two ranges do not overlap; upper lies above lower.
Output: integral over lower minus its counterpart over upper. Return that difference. 7.2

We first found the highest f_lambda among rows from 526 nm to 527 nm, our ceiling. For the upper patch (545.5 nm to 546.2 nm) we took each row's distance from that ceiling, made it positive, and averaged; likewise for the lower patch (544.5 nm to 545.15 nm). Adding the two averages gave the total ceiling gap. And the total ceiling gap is 2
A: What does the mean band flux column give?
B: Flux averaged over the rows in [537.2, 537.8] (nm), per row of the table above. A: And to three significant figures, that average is 220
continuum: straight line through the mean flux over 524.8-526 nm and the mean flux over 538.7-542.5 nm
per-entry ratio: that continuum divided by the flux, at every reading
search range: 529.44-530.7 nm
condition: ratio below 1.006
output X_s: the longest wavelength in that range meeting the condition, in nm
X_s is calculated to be 530.358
